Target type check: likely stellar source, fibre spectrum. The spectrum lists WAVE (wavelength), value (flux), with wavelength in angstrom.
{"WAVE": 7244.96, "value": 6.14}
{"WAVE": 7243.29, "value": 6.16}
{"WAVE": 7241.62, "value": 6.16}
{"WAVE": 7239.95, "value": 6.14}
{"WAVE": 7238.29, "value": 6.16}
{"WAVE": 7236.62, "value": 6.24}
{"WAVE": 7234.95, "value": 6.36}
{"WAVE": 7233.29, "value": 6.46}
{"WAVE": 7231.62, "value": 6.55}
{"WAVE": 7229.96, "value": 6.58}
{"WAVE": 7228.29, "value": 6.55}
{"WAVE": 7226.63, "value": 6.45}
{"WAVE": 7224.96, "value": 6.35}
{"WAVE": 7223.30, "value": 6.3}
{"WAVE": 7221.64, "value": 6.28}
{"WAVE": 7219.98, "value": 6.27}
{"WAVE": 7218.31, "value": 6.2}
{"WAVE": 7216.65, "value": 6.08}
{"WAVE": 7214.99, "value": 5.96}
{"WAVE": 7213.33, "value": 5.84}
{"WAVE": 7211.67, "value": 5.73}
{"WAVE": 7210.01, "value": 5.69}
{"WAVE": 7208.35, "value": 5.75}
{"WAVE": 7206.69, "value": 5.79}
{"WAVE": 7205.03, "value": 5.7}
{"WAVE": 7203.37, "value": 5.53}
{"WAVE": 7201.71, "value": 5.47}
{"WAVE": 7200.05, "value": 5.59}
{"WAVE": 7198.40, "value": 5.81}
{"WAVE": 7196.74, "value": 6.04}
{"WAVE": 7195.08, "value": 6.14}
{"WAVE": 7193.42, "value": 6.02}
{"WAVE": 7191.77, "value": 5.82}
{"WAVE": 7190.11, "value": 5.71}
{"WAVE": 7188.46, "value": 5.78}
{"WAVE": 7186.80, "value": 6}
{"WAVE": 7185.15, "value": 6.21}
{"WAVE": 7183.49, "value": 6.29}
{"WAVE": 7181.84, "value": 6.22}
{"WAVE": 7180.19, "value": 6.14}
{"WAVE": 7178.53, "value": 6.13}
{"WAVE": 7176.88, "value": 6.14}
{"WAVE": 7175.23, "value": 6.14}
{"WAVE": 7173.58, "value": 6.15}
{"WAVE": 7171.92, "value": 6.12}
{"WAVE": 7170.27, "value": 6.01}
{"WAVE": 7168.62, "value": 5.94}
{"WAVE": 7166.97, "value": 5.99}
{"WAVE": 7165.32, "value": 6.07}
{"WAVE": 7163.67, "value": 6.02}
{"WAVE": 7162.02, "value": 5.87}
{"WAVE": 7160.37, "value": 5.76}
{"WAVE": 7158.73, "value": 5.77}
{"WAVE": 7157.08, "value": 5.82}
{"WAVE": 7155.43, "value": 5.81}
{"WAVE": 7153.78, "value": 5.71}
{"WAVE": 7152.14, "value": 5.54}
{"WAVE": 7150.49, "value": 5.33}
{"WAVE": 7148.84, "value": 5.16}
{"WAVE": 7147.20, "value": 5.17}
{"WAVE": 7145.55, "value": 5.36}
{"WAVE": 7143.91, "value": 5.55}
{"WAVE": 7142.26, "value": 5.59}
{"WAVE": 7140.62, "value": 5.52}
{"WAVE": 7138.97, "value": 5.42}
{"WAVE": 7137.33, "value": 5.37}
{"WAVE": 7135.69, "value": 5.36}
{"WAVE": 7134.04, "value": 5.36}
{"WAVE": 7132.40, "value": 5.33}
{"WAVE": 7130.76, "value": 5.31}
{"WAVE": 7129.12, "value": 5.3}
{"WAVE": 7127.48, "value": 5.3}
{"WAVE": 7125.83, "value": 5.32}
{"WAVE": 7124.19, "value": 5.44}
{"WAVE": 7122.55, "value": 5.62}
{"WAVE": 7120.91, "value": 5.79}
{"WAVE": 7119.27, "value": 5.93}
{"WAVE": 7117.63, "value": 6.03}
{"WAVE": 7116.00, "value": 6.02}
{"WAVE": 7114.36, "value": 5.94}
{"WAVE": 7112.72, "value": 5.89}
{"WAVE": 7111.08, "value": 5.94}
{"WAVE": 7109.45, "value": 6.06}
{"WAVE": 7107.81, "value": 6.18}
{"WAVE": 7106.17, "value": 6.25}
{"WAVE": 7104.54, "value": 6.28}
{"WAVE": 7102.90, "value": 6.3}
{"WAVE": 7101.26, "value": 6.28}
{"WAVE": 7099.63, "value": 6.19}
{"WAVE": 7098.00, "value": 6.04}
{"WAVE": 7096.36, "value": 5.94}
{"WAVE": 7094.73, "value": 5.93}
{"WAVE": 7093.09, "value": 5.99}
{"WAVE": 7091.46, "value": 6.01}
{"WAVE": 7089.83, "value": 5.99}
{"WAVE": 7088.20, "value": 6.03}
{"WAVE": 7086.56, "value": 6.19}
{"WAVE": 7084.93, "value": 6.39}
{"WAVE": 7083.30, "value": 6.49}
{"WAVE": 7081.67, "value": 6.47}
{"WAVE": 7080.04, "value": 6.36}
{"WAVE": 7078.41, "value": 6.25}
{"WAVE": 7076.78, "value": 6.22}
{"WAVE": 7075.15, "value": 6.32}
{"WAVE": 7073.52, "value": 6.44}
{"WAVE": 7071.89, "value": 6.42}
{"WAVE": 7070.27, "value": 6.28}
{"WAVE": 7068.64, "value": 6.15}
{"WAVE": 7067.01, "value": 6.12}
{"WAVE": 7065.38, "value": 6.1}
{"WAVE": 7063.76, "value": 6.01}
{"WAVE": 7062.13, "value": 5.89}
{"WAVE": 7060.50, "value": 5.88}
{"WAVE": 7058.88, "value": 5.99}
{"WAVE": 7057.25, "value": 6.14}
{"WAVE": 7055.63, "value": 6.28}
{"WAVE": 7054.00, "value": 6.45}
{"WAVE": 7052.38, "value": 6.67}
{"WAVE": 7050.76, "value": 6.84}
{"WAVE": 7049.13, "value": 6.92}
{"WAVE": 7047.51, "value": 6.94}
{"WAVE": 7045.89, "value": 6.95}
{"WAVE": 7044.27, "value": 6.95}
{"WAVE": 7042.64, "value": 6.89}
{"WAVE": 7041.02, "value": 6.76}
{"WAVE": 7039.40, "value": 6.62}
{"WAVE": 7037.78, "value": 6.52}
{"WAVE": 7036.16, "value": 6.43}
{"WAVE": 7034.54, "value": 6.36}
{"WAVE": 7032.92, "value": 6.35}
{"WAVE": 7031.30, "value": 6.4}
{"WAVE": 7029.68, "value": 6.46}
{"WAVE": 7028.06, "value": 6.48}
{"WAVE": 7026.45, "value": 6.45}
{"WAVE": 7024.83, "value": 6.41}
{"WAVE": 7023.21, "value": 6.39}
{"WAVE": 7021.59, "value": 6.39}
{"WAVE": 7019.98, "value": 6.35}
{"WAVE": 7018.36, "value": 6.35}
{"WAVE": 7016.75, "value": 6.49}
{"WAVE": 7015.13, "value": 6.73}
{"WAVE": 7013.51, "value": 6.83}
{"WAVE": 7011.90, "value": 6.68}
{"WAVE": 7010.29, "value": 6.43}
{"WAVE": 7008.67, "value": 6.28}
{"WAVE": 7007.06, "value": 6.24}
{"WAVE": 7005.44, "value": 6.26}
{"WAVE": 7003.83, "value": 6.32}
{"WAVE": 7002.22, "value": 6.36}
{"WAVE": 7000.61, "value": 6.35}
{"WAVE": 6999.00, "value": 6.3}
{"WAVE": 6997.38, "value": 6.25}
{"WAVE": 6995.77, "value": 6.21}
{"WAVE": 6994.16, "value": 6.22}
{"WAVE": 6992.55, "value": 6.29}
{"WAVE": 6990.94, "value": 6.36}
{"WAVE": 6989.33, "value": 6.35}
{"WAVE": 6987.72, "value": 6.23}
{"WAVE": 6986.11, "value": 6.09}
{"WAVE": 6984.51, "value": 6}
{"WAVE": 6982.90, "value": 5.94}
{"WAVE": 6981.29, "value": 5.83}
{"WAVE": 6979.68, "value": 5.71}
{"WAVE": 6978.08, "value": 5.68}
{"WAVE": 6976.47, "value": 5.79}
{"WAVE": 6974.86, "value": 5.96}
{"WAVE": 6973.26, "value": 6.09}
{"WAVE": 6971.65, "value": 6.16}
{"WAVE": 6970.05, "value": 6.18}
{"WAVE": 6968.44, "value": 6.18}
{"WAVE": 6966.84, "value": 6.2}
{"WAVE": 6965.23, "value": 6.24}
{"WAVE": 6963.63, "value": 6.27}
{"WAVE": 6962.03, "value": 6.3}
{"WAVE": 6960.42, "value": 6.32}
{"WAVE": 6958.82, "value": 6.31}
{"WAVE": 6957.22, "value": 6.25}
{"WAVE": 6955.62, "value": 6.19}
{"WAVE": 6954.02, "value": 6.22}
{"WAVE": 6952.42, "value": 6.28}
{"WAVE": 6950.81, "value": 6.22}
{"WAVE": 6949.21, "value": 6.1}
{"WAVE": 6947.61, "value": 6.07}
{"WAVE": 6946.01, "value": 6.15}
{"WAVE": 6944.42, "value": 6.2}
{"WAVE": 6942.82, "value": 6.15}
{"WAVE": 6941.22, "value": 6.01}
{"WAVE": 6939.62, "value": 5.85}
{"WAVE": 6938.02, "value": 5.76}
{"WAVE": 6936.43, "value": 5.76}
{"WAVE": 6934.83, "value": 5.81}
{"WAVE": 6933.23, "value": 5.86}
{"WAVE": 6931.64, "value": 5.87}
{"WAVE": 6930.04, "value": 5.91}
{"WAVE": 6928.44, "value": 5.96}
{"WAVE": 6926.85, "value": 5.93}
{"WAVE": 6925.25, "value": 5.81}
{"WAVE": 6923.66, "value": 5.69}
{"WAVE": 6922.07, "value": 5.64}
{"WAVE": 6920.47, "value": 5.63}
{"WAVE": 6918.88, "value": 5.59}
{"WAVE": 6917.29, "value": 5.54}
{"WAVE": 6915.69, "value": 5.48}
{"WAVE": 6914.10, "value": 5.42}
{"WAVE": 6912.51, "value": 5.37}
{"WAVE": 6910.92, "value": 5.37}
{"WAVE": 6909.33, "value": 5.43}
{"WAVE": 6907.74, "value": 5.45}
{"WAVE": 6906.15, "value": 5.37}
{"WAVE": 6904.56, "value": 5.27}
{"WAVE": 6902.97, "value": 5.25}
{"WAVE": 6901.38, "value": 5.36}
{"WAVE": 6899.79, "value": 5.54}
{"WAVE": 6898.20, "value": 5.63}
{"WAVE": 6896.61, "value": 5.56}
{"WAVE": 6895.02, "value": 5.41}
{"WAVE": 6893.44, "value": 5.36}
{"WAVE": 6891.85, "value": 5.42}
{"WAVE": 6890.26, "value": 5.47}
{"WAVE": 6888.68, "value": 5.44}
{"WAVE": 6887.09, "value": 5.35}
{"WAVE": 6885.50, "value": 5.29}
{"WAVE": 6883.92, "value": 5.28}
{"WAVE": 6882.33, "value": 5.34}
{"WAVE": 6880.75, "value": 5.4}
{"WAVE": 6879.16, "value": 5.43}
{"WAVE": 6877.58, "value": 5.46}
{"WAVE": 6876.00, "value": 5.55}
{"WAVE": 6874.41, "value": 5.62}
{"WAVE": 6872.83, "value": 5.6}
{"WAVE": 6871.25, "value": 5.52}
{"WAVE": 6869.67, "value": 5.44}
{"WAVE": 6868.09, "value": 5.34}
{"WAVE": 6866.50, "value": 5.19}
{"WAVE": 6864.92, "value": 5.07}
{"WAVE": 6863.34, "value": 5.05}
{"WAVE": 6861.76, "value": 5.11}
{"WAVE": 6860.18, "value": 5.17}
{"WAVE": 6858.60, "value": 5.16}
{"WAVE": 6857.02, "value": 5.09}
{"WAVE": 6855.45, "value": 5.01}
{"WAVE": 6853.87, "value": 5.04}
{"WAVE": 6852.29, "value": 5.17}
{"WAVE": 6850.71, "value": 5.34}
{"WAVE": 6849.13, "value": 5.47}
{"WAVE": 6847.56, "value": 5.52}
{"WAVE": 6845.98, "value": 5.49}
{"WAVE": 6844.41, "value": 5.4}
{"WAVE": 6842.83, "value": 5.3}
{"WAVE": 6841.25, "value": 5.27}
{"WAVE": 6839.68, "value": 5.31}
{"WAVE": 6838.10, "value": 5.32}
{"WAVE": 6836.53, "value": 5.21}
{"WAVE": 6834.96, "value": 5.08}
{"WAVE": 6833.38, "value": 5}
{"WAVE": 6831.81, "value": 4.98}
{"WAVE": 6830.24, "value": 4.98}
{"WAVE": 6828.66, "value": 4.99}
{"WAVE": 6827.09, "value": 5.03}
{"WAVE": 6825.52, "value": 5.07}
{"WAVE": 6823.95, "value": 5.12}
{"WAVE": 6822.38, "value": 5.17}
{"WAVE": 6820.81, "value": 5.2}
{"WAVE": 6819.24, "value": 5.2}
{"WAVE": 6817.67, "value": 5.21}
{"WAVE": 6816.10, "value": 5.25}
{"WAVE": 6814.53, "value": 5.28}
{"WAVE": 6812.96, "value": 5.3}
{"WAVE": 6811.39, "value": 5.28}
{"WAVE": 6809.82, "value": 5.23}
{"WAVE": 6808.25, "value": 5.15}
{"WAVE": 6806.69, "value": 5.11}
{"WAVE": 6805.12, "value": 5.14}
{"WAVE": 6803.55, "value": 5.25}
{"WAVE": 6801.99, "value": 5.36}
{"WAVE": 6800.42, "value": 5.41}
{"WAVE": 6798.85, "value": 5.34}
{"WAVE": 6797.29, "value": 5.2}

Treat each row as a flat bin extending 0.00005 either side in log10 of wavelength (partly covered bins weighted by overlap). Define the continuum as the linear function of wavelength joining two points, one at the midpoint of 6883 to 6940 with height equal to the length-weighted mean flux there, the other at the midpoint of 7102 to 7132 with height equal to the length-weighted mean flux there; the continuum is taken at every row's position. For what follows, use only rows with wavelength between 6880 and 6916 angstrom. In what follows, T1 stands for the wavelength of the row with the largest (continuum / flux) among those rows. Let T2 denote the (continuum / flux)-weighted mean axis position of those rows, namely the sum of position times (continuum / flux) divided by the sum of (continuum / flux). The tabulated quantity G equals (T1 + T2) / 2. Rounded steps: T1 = 6902.97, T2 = 6898.2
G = 6900.6 angstrom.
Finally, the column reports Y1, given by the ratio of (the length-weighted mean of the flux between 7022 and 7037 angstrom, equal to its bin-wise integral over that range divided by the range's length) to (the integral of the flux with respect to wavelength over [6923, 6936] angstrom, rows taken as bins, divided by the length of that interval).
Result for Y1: 1.10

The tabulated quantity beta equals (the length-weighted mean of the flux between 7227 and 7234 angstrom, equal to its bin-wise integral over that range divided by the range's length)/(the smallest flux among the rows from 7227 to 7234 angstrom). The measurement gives 1.01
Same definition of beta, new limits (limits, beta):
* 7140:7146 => 1.03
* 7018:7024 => 1.00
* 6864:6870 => 1.03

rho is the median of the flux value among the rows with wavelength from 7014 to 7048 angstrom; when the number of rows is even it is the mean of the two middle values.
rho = 6.46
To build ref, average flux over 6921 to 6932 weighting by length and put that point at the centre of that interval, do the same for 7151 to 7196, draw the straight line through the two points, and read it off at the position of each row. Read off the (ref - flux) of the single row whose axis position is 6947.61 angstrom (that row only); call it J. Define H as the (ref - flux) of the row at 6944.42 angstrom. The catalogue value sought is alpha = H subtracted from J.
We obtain 0.1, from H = -0.37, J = -0.24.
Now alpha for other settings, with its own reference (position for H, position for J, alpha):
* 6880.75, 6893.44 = 0.0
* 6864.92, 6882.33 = -0.3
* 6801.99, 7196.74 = -0.4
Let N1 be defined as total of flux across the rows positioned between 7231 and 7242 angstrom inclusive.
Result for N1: 44.1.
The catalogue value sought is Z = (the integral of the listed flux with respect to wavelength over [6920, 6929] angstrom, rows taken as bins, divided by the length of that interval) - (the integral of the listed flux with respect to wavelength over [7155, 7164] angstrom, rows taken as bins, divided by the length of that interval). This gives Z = -0.1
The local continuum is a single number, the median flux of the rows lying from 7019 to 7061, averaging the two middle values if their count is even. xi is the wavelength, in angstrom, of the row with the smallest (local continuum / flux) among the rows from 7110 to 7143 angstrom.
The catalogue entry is 7117.63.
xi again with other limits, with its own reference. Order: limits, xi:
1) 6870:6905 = 6898.20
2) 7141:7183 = 7181.84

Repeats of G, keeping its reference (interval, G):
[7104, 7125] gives 7119.4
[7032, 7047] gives 7036.1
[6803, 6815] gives 6807.9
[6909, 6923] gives 6914.1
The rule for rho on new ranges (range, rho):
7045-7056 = 6.84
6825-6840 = 5.05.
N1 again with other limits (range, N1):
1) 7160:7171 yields 41.7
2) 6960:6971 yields 43.7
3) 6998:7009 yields 44.1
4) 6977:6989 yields 41.5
